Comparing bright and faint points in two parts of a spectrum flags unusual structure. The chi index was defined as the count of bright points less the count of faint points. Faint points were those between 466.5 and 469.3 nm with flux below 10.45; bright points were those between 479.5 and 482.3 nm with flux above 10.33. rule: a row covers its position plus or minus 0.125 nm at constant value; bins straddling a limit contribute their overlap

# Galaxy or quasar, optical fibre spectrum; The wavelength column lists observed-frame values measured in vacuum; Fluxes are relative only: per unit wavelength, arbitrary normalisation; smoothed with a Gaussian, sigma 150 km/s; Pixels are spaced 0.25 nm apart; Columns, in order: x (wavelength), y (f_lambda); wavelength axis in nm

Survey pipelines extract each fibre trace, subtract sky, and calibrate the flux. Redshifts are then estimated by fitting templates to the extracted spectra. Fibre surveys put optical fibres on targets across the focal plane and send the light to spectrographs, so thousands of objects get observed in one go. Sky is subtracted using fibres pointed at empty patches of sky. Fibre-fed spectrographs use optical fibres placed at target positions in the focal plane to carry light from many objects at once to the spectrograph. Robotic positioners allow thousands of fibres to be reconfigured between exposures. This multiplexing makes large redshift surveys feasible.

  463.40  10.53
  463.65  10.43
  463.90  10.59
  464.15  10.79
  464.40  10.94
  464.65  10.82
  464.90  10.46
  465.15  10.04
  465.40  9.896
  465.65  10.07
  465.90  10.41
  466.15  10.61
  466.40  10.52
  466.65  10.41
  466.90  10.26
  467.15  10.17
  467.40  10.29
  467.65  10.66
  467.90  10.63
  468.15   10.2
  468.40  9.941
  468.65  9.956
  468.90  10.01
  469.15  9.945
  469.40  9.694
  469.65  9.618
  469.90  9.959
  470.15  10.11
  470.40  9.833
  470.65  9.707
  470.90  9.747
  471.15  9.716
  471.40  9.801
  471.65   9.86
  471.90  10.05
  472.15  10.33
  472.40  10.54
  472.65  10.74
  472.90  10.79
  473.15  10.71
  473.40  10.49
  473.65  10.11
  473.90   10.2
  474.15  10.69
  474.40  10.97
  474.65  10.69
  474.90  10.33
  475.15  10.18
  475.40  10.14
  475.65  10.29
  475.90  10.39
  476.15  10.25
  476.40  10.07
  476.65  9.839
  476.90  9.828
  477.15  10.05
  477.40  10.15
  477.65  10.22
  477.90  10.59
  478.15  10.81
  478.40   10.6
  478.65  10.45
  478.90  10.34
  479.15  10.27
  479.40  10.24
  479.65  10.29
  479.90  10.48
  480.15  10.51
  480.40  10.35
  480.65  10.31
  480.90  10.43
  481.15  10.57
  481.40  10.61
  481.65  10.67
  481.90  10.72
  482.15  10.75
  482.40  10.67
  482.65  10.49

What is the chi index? 0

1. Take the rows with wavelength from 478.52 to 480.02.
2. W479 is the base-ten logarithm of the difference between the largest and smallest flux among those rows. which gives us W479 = -0.62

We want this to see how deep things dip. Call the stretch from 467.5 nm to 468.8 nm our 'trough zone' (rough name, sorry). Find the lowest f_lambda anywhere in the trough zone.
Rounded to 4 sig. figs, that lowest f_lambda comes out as 9.941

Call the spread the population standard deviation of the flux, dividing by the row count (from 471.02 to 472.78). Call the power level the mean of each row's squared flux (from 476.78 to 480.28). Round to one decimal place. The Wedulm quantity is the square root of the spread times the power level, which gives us 6.3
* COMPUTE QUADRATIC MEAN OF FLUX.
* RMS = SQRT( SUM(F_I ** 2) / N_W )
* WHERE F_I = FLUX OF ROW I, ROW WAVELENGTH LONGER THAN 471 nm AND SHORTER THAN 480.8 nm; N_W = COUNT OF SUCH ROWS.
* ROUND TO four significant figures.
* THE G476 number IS 10.33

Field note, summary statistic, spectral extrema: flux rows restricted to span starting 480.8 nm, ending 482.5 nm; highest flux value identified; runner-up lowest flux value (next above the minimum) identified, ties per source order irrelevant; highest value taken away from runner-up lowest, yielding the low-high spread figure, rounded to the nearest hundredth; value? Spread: -0.18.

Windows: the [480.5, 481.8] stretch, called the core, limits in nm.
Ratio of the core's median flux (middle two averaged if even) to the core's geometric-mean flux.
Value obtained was 1.01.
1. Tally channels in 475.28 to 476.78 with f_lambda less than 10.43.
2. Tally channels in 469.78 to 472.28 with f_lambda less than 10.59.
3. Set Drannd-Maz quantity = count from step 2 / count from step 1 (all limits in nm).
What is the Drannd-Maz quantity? 1.67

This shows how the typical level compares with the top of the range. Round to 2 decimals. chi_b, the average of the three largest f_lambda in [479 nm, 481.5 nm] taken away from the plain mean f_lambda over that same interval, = -0.16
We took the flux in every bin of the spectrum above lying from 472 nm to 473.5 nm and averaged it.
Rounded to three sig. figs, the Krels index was 10.6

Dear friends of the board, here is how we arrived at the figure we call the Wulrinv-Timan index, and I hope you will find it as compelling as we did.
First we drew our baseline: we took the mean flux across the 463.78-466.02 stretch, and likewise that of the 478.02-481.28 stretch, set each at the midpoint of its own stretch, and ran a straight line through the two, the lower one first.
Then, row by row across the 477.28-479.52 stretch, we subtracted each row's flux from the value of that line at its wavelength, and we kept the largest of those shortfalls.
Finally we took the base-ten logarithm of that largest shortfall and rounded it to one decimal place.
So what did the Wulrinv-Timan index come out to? -0.5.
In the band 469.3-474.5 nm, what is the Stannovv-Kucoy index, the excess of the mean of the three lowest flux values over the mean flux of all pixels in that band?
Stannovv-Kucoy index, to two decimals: -0.50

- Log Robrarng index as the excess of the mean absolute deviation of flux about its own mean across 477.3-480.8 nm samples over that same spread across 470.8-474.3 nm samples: -0.20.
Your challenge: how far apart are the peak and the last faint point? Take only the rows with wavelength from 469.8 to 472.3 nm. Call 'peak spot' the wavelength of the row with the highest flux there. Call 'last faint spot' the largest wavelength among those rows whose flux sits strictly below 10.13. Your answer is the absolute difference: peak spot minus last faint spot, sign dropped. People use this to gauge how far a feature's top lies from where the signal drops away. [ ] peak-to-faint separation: 0.25 nm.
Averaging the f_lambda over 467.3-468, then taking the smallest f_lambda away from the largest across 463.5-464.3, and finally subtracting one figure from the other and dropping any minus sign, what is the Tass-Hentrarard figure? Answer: 10.2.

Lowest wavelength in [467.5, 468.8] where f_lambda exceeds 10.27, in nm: 467.65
